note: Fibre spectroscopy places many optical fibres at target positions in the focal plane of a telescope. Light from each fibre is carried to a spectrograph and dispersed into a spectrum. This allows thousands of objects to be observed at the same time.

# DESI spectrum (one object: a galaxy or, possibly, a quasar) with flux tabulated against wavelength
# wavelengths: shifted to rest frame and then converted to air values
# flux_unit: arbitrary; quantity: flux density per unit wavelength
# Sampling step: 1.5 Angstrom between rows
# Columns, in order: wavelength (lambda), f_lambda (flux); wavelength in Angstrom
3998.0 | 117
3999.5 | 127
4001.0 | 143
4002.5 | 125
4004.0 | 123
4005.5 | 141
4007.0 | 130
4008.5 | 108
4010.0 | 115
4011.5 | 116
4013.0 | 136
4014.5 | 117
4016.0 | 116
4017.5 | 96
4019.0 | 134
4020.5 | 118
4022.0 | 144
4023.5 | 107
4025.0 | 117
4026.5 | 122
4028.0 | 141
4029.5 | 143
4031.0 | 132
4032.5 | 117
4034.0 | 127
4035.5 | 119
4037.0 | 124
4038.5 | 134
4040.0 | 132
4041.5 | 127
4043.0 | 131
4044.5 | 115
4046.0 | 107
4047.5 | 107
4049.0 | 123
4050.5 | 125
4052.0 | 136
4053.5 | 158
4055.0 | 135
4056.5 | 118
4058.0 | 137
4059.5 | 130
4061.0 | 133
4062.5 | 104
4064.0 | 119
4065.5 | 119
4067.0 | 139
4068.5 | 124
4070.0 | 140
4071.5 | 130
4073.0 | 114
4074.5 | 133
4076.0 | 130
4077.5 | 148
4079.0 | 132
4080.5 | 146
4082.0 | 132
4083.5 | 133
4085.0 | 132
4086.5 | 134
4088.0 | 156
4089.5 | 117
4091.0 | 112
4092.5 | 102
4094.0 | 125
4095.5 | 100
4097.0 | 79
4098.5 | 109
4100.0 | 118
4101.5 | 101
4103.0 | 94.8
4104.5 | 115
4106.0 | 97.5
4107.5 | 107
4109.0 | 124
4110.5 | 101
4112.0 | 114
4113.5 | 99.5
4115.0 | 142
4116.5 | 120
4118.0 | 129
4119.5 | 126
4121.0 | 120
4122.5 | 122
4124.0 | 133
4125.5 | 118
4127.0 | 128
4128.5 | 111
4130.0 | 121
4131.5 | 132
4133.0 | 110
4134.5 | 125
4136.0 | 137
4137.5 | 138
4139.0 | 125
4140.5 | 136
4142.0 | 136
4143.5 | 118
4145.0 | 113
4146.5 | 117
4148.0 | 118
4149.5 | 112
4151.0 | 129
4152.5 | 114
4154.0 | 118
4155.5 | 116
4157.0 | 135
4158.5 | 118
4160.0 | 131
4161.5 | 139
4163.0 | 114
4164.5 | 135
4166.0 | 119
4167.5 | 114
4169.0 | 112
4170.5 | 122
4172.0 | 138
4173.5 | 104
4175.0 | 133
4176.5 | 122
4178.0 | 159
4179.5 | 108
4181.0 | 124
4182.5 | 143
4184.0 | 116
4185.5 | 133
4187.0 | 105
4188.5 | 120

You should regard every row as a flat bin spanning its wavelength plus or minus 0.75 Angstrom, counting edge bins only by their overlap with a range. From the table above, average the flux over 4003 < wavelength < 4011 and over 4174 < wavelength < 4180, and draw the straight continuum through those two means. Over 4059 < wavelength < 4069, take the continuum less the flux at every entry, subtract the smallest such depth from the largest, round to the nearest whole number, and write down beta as 35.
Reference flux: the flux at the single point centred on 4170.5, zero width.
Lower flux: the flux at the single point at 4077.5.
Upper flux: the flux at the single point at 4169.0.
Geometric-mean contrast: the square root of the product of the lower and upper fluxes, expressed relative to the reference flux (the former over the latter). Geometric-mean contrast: 1.06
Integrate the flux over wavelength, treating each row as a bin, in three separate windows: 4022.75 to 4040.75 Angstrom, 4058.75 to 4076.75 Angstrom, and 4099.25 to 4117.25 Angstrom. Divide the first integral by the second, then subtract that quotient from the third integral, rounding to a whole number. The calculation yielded 2000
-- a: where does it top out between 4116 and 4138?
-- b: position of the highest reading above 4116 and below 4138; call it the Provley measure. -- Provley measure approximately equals 4137.5 Angstrom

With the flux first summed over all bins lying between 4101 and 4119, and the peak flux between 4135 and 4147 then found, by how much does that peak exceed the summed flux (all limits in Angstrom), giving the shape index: -1207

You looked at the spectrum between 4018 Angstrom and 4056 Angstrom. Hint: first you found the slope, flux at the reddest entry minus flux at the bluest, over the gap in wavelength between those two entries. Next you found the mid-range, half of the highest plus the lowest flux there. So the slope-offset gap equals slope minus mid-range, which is -132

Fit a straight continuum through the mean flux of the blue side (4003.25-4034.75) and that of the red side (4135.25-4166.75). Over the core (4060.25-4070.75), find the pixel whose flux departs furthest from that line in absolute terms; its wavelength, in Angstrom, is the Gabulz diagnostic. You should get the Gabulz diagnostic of 4062.5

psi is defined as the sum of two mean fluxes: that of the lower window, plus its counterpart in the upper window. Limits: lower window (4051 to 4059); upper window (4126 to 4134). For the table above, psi 257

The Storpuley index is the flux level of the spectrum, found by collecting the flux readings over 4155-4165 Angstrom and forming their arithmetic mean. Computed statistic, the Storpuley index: 127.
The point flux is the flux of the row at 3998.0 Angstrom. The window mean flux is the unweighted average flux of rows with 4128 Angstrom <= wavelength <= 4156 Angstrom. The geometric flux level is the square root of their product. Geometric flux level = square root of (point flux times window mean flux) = 120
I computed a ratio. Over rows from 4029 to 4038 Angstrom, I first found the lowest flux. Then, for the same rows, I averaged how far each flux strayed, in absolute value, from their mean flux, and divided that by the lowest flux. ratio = 0.06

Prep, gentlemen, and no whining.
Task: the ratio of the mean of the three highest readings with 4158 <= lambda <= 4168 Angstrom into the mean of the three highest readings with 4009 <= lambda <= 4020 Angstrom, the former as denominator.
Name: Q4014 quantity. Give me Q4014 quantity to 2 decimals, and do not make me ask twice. 0.96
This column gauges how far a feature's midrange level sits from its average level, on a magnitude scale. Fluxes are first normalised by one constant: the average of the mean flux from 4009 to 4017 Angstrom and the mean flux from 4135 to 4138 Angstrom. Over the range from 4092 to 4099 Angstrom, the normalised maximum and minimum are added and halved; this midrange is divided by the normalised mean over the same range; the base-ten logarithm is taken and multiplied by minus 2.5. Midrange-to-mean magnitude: 0.01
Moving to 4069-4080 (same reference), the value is 0.01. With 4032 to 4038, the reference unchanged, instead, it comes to 0.00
